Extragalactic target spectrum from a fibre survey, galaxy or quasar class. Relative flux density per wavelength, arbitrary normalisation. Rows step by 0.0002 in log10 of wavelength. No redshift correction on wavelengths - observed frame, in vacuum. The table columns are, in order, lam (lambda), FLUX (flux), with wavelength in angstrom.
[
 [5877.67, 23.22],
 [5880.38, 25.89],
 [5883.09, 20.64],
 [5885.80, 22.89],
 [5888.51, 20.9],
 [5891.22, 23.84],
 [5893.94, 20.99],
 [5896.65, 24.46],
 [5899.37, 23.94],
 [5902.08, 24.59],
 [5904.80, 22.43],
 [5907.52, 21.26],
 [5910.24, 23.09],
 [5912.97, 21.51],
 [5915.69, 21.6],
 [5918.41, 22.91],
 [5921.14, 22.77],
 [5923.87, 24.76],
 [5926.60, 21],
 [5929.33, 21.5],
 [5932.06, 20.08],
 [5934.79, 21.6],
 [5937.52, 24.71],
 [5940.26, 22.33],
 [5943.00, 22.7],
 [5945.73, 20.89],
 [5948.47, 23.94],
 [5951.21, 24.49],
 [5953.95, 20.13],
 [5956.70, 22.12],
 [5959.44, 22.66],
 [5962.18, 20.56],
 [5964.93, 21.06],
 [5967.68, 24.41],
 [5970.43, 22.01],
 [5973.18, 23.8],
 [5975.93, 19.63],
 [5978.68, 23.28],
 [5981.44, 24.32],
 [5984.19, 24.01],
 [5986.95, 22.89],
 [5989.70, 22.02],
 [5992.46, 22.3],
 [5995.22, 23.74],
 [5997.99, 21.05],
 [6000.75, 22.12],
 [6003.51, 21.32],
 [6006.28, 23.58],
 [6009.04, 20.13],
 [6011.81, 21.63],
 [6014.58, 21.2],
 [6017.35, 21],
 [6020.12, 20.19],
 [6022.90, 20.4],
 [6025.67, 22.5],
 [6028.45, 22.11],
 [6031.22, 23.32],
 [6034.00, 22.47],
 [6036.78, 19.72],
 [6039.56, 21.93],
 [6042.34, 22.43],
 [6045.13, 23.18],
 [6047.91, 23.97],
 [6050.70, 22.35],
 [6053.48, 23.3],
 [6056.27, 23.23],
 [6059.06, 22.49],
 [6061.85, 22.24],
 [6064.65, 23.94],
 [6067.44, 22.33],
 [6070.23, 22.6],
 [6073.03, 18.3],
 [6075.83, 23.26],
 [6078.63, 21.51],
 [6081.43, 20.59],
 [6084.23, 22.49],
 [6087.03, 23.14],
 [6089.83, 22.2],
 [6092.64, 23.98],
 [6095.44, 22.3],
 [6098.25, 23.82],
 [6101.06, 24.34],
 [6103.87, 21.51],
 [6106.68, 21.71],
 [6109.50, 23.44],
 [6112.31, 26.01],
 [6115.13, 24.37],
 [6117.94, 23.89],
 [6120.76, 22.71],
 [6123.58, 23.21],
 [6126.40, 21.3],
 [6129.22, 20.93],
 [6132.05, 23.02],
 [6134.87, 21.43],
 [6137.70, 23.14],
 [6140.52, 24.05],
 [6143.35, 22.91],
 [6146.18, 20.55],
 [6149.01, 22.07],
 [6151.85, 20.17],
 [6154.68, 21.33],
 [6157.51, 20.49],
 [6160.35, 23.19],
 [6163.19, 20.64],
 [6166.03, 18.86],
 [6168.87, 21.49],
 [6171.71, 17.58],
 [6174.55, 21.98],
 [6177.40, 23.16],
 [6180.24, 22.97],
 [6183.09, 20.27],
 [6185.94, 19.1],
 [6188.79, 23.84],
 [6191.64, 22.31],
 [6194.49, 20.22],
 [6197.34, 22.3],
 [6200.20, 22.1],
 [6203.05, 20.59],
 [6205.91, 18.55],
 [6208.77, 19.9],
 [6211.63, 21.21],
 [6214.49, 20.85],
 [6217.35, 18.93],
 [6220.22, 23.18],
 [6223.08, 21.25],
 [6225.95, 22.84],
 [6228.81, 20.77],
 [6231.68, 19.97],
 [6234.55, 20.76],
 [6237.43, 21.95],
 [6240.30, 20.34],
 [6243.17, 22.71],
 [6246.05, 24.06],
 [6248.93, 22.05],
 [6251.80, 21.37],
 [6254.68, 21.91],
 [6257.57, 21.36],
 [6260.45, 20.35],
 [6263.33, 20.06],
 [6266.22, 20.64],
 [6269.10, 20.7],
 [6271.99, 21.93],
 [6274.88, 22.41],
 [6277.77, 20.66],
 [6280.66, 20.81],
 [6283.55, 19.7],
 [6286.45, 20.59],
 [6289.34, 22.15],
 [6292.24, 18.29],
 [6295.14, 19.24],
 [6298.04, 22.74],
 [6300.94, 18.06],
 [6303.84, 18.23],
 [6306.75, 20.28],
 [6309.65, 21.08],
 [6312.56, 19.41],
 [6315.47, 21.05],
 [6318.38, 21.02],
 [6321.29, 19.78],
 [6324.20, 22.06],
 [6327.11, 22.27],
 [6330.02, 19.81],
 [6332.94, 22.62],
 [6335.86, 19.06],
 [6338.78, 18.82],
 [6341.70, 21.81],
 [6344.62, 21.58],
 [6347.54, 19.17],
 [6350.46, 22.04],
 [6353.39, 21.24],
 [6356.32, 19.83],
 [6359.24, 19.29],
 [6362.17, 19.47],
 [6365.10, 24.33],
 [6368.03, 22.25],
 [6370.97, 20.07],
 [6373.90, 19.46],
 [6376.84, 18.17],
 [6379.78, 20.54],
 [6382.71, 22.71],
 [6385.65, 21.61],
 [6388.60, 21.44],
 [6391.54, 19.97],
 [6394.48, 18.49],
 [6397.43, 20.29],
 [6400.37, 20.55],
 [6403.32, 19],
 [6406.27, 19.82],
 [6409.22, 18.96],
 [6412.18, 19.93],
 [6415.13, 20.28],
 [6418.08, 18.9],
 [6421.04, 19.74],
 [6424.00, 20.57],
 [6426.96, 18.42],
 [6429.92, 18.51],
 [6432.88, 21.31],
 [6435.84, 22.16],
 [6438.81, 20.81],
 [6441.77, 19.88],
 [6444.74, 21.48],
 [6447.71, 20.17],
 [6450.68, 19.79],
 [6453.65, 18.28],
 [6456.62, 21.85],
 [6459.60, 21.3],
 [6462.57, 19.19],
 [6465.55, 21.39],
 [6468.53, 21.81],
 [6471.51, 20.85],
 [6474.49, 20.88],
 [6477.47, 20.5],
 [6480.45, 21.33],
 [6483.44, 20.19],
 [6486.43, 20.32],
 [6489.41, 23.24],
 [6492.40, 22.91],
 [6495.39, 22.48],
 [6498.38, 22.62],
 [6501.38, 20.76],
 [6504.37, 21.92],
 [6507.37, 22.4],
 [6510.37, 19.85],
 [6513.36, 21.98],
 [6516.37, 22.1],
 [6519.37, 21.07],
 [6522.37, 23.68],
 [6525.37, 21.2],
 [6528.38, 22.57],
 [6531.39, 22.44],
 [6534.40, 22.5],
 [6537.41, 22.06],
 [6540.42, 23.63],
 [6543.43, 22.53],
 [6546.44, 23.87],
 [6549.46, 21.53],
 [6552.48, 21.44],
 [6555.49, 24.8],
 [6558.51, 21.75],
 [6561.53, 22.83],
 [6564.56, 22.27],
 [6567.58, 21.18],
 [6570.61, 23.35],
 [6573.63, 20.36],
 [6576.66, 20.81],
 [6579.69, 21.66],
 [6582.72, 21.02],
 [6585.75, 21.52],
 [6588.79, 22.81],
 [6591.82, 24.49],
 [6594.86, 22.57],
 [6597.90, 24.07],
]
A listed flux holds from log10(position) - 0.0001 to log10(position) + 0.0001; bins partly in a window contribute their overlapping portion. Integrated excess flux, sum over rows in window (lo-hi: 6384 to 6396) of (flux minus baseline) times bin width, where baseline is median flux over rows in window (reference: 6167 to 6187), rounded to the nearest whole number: -13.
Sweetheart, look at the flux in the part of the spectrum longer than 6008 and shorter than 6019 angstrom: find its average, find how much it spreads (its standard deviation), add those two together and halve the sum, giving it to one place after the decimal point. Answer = 10.8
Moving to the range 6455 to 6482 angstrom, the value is 10.9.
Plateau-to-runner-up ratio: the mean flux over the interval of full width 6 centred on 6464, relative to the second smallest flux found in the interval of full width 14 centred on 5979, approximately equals 0.87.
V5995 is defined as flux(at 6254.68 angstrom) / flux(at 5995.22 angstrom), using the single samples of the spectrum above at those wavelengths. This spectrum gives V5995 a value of 0.92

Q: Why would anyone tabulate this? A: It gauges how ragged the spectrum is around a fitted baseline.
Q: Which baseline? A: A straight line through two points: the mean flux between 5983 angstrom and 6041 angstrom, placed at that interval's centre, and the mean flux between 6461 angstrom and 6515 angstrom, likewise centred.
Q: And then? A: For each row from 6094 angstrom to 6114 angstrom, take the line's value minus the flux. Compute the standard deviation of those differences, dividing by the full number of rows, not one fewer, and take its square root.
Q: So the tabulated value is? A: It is 1.22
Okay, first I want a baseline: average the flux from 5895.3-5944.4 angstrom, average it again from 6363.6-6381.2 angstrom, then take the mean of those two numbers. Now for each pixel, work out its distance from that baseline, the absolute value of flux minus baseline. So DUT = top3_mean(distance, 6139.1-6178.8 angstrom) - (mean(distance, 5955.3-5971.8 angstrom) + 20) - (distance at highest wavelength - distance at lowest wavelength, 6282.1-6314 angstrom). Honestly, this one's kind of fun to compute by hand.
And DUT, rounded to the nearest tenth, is -18.2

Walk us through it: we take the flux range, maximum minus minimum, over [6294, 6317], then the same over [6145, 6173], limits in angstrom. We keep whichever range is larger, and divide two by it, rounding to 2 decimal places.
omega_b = 0.36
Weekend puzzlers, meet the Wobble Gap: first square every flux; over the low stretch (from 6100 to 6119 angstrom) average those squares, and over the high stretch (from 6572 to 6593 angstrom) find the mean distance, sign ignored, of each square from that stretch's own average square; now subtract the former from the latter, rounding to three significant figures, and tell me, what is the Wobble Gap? -512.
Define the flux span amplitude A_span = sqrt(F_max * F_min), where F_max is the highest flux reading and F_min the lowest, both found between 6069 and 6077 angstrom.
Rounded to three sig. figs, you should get 20.6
